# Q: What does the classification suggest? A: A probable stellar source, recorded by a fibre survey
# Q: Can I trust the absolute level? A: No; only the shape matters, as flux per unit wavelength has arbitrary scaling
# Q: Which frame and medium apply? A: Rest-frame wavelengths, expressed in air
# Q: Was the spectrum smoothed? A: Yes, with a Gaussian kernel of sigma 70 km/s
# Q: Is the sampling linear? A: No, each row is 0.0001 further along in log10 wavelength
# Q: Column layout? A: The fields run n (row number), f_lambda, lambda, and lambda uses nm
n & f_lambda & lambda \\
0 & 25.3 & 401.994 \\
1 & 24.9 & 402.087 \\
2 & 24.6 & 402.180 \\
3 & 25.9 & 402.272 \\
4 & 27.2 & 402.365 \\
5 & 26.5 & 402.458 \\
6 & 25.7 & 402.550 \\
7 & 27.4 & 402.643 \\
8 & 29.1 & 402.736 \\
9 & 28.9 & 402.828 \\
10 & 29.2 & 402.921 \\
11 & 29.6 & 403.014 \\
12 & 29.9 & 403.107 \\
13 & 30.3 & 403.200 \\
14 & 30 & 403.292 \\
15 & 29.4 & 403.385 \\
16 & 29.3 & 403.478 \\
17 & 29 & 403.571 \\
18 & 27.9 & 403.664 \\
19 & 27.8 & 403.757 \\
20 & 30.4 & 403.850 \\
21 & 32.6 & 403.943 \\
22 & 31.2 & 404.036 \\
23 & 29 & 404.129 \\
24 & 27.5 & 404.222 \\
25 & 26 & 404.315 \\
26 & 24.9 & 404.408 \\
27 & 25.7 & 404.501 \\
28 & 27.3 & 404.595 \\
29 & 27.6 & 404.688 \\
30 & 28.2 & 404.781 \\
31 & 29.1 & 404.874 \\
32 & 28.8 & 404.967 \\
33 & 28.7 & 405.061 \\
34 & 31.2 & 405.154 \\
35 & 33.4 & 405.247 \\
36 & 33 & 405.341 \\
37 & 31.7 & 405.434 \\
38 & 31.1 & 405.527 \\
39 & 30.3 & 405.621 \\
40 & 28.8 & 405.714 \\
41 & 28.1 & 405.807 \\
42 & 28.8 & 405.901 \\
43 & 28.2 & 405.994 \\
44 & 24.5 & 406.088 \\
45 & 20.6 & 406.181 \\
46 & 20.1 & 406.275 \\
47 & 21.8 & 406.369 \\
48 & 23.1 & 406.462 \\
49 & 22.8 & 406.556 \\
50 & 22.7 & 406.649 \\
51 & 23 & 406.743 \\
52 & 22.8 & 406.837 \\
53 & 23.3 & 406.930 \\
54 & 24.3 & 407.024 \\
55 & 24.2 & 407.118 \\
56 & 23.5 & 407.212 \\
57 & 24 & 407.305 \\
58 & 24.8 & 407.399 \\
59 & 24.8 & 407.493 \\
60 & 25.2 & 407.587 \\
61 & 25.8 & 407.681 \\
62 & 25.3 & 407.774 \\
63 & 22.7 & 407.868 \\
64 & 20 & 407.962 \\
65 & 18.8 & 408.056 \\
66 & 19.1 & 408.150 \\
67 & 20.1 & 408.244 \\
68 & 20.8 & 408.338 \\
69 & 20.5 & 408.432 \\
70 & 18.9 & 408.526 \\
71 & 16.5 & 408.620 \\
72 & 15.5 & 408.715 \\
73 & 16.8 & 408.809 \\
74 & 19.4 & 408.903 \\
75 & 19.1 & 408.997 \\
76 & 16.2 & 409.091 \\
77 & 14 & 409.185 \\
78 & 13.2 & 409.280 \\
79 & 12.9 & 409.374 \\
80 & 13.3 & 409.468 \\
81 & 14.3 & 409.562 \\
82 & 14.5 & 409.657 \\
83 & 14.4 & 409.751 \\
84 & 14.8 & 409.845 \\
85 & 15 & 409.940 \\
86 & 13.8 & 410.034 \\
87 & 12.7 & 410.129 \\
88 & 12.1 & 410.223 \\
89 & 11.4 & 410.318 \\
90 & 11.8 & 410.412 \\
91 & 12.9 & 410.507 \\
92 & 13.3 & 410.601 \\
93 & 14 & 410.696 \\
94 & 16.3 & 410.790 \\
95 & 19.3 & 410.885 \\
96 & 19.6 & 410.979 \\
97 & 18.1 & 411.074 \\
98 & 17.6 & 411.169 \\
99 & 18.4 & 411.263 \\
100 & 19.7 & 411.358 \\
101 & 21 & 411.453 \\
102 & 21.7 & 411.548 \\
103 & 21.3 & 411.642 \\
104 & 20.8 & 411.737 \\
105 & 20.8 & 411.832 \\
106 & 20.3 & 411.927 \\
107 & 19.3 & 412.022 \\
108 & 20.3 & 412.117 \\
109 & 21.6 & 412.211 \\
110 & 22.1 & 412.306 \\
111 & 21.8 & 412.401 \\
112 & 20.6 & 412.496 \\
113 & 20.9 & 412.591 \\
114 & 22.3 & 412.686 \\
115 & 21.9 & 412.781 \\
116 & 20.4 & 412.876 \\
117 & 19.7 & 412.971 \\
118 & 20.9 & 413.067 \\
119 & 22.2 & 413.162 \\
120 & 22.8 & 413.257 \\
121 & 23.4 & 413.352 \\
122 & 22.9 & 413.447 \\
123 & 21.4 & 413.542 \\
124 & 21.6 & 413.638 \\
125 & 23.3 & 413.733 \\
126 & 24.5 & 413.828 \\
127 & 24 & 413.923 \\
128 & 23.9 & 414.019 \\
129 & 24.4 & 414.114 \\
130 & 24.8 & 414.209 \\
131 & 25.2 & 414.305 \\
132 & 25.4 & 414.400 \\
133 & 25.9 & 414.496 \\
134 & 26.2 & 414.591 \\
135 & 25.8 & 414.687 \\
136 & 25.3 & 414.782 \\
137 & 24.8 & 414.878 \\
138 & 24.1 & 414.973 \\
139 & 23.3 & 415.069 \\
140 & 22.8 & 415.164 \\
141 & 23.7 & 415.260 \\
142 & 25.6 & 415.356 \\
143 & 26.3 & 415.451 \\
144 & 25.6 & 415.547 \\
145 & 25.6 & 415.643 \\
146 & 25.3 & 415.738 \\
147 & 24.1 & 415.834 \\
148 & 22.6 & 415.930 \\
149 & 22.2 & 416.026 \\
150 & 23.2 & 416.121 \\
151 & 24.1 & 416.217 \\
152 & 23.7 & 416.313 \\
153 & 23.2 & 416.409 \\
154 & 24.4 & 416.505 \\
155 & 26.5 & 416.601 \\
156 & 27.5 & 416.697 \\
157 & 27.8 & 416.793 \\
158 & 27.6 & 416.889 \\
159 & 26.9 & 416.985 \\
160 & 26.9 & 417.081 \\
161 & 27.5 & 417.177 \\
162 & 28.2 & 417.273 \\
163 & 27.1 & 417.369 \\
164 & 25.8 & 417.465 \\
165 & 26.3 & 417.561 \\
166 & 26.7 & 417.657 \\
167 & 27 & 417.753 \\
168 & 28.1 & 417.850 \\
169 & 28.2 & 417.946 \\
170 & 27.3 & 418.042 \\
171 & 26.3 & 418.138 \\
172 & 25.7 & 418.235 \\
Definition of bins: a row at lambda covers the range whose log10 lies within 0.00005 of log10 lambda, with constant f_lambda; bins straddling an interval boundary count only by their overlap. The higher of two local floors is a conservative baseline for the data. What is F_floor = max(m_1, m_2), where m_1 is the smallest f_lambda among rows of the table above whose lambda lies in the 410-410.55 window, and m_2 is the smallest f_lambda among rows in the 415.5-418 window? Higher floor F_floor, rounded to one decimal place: 22.2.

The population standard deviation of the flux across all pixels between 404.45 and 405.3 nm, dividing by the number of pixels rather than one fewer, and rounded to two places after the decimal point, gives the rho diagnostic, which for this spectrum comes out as 2.12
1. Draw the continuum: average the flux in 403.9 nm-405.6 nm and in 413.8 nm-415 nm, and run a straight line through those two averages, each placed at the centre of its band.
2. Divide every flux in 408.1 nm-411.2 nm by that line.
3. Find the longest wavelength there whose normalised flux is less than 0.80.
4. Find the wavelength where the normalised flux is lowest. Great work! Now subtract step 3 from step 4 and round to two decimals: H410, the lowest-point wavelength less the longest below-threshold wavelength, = -0.85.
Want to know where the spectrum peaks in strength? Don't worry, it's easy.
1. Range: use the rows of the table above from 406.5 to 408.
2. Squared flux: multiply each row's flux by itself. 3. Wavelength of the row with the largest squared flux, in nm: 407.681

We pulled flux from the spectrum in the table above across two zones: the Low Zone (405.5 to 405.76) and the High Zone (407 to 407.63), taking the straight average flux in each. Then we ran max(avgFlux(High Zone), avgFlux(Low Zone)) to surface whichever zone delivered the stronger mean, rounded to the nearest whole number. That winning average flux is 30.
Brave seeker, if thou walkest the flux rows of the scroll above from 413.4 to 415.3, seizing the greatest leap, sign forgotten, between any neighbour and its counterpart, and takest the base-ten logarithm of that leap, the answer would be 0.23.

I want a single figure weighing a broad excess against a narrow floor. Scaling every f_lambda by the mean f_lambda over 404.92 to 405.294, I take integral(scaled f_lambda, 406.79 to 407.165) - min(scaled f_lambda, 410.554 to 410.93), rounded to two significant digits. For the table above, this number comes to -0.15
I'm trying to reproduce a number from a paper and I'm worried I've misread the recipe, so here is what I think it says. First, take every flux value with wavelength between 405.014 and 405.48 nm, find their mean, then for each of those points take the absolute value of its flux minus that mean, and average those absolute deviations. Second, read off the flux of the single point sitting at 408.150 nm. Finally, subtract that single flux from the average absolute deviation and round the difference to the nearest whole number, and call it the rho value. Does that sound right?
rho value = -18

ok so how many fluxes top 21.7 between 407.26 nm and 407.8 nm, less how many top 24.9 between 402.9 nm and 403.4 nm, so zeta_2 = 0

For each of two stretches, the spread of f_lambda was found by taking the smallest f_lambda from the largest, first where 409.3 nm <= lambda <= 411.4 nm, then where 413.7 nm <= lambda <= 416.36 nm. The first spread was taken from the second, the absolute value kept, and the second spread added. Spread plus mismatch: 8.3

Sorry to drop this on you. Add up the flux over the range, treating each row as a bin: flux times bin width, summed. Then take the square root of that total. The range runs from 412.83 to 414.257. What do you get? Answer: 5.69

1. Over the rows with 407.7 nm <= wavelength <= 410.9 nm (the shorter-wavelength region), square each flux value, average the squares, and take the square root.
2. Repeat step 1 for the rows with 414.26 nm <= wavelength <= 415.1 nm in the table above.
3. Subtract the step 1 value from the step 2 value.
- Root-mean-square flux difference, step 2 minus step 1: 8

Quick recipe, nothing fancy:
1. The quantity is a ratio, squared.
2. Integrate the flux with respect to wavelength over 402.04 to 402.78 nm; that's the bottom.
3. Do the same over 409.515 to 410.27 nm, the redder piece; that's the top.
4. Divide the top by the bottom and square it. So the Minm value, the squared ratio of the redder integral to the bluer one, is 0.3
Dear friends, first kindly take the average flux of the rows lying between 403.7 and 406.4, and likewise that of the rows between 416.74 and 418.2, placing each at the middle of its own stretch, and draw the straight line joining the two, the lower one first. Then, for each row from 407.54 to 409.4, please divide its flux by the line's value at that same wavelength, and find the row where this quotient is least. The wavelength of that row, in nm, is 409.374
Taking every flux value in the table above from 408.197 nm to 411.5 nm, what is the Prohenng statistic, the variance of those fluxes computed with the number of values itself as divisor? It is 8.4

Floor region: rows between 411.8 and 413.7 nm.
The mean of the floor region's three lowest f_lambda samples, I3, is 20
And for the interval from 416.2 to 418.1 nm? 24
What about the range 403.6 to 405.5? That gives 26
